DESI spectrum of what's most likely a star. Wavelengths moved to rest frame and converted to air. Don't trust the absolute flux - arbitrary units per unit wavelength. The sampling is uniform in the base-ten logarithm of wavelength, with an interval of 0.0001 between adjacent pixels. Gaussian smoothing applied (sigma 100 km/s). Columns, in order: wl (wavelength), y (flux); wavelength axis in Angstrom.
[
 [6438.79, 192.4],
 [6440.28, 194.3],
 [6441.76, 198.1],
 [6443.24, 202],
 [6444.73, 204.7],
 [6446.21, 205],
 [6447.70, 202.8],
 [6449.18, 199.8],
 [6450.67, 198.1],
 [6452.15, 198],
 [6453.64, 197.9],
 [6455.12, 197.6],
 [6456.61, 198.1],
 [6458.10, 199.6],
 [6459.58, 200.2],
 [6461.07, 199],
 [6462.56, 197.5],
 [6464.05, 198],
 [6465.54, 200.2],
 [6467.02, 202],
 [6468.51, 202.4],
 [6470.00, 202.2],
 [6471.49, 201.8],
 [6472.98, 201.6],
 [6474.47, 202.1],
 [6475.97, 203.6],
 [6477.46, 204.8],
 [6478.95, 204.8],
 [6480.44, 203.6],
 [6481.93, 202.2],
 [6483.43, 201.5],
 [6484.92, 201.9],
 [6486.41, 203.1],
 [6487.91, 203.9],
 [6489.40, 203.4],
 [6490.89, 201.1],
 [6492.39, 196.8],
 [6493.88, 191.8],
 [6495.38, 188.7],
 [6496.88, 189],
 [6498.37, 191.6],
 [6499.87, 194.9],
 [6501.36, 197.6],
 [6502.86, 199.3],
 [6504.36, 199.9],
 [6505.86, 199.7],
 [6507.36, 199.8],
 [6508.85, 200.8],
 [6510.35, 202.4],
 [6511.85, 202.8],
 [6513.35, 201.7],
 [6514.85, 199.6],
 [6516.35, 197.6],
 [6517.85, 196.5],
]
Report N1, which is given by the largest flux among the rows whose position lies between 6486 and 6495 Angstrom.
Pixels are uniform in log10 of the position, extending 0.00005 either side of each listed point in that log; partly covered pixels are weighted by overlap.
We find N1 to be 203.9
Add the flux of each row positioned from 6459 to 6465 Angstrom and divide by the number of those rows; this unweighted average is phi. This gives 199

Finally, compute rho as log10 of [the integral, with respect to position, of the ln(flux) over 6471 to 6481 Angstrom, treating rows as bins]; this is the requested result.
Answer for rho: 1.73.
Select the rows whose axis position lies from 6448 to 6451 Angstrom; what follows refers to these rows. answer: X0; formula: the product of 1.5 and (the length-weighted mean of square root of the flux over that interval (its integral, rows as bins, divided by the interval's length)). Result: 21.19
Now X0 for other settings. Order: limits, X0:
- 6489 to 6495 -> 21.07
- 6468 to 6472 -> 21.32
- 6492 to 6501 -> 20.81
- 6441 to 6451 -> 21.30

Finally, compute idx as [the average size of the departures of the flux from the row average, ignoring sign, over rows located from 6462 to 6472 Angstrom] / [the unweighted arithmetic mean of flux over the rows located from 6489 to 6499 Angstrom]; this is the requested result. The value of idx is 0.009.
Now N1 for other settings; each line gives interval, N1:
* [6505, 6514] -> 202.8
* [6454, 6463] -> 200.2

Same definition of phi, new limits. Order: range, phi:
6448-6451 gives 199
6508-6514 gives 202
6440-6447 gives 201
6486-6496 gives 198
